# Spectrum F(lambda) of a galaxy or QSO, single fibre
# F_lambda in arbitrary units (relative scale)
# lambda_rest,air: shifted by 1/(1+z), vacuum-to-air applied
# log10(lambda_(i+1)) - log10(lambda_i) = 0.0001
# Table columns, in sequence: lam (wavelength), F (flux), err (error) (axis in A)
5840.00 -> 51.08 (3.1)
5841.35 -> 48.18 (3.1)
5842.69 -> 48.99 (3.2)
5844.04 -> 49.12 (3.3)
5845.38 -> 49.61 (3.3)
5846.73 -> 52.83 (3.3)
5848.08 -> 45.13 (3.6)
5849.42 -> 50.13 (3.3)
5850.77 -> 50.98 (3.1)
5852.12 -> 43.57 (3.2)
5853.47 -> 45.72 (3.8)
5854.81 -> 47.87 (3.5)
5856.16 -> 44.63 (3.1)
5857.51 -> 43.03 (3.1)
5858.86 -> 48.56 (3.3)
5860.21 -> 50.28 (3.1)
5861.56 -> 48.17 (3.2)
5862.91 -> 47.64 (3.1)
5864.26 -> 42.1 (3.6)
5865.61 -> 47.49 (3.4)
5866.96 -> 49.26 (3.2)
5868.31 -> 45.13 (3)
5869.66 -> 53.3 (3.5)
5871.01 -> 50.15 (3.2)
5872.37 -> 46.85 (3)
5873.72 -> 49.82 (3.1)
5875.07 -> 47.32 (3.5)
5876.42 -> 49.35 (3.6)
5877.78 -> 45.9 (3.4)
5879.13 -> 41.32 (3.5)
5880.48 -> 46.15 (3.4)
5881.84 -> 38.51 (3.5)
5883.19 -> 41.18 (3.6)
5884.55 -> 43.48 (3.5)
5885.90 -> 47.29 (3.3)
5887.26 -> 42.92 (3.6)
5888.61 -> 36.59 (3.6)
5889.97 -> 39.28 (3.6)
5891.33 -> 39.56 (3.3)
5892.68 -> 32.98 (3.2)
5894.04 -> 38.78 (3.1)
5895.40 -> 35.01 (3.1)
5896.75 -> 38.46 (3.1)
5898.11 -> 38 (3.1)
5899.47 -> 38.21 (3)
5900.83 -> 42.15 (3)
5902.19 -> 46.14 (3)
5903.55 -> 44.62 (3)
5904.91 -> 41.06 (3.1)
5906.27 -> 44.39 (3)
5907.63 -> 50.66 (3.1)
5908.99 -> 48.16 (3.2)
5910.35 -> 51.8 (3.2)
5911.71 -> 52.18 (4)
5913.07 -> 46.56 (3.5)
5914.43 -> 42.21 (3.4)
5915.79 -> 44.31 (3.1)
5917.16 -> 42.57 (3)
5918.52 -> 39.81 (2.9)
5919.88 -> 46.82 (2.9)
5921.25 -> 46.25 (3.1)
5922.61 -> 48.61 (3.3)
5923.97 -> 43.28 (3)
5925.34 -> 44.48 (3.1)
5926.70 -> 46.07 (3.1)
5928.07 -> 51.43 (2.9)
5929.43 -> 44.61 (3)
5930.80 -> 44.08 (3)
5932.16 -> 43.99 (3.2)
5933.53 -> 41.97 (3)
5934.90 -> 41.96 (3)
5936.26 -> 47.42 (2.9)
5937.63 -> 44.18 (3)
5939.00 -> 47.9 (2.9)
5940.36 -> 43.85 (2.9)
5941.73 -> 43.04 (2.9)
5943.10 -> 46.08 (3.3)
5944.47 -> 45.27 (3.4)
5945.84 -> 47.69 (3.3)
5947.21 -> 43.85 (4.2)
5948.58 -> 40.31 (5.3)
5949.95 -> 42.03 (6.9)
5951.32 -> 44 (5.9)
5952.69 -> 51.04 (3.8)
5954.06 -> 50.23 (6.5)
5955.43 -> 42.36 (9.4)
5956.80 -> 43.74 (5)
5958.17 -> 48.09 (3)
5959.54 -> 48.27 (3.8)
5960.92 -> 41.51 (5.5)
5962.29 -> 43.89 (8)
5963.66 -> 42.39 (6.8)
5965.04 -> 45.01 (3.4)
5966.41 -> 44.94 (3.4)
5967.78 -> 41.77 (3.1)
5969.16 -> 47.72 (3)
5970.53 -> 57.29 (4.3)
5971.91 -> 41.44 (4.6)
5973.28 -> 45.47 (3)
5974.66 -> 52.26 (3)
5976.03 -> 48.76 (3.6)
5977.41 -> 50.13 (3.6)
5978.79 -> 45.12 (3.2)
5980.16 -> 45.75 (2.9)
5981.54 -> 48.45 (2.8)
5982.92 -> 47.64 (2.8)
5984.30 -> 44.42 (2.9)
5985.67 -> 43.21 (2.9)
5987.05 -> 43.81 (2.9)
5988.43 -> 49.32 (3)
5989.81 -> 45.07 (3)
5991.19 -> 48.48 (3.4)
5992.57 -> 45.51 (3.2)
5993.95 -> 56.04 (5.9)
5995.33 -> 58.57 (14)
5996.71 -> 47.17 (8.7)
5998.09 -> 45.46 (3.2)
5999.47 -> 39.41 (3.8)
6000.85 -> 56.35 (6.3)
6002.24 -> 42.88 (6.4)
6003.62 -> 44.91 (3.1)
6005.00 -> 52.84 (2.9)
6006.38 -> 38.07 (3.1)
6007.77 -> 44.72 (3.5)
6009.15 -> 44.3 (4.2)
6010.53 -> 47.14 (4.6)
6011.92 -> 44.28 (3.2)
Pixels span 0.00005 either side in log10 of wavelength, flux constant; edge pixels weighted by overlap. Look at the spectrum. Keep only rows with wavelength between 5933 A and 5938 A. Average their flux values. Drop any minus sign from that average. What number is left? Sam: 43.9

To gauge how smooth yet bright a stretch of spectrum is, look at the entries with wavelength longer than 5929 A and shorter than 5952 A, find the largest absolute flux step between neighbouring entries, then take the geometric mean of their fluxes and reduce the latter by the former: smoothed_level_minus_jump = 39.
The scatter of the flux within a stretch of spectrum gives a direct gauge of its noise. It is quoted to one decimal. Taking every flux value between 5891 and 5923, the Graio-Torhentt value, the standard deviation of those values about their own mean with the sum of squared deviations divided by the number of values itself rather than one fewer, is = 5.0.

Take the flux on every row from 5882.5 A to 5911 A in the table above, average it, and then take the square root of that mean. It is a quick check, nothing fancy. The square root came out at 6.48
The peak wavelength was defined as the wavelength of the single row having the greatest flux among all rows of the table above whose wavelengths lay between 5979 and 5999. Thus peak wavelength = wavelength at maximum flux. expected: 5995.33 A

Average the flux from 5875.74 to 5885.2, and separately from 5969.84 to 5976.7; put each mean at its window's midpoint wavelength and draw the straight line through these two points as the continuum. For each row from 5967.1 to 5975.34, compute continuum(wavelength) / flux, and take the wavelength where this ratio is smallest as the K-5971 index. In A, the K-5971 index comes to 5970.53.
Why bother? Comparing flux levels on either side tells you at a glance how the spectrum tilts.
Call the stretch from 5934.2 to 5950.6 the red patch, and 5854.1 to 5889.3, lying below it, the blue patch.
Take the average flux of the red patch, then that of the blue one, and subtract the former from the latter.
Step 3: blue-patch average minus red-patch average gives 1.5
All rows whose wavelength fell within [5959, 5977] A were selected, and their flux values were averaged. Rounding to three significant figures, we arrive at 46.2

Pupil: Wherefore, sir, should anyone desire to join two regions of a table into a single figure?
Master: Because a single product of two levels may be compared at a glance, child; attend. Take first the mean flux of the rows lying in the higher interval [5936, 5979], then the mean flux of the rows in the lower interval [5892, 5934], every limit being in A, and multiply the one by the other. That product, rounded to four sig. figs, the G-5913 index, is 2011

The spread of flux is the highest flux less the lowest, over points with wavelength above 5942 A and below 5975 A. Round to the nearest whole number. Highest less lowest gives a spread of 17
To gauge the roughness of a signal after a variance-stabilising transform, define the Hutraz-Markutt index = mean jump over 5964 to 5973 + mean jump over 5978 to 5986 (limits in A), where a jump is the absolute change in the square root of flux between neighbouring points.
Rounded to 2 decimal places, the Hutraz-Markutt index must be 0.62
